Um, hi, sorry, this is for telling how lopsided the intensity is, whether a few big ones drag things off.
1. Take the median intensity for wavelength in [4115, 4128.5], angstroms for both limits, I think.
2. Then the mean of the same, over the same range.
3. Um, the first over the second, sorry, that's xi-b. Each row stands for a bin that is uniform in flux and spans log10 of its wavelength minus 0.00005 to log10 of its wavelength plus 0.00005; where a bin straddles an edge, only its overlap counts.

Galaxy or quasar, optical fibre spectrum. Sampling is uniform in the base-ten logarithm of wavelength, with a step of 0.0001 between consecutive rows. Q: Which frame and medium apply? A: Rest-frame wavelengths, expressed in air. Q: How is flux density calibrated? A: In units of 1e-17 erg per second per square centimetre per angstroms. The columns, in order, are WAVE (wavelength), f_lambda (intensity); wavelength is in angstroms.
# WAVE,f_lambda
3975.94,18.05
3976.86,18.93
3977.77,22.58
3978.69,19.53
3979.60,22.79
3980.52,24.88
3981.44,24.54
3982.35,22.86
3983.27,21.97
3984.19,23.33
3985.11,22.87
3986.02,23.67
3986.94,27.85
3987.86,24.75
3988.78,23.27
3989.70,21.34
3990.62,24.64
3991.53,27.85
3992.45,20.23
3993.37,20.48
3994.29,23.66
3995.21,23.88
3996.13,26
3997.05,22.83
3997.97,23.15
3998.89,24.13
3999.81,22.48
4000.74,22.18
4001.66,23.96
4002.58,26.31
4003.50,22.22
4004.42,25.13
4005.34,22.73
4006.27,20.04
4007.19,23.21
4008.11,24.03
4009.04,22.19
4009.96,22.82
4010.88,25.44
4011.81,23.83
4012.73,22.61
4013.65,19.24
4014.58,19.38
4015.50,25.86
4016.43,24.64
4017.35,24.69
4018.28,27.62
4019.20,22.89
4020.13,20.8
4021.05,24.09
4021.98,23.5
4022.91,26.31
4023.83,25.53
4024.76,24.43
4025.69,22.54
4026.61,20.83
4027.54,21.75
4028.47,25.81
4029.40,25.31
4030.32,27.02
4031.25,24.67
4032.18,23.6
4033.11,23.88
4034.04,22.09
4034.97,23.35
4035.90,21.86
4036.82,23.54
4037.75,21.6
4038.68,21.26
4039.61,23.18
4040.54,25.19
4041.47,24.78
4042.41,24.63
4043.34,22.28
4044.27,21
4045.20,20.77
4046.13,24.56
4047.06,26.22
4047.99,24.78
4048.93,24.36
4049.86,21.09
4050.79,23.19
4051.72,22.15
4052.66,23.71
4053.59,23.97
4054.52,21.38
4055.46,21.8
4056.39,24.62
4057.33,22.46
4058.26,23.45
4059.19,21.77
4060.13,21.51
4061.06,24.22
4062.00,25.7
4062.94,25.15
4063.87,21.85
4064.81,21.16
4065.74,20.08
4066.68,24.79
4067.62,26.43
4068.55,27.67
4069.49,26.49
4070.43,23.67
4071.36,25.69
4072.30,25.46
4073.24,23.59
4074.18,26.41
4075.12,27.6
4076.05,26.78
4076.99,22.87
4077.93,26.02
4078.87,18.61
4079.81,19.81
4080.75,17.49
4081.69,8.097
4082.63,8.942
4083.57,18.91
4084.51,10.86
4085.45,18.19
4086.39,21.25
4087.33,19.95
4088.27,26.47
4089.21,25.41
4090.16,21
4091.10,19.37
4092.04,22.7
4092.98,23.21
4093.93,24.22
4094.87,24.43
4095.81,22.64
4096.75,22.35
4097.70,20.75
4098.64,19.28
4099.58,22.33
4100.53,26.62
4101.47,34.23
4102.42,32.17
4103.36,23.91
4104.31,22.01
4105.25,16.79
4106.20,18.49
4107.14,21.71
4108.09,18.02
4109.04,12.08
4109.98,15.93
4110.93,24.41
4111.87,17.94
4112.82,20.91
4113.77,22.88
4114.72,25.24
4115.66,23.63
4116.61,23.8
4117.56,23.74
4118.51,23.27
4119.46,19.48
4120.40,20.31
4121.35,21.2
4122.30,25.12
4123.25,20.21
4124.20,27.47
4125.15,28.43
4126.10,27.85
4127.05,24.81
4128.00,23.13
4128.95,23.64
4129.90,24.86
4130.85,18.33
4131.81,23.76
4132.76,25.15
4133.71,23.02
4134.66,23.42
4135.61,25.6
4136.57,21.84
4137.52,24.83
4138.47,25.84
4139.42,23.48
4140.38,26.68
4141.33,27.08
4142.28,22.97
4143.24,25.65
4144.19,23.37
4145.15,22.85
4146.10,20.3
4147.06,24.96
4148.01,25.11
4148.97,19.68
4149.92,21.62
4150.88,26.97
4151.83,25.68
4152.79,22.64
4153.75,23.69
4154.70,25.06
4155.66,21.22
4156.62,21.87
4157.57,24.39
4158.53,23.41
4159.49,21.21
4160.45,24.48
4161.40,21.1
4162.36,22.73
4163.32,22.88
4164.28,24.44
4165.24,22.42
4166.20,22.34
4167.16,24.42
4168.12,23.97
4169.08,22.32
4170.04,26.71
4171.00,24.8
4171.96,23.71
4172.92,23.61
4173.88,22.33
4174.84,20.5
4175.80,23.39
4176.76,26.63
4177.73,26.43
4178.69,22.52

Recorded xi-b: 1.00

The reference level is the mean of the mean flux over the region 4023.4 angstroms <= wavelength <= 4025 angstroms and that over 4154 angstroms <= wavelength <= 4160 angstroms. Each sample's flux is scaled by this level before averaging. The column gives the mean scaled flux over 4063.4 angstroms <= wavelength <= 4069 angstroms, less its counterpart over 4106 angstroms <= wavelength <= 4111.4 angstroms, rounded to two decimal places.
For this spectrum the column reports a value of 0.22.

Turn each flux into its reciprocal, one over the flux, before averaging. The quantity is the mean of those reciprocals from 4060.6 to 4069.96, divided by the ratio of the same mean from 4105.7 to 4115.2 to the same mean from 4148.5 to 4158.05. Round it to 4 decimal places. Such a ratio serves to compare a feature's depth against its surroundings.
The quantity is 0.0340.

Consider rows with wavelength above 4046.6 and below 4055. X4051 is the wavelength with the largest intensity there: 4047.06 angstroms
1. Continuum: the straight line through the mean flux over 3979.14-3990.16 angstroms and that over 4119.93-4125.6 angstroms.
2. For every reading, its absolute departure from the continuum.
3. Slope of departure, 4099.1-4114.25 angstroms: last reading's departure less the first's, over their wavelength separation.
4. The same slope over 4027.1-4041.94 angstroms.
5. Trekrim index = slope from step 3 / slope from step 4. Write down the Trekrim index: 1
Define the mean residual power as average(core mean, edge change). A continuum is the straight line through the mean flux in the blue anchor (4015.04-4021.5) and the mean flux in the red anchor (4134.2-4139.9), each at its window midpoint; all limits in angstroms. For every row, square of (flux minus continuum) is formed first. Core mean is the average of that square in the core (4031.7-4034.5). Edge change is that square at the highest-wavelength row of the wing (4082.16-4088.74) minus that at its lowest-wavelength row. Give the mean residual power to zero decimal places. -114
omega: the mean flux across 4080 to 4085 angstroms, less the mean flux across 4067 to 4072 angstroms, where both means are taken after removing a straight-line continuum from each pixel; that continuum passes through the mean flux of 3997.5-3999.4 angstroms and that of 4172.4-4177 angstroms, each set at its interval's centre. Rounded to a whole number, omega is -13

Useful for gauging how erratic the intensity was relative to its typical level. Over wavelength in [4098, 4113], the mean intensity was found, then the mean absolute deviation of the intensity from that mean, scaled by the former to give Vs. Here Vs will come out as 0.20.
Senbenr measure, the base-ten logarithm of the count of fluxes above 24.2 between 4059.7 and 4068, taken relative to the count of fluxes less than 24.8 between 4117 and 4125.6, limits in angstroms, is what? -0.08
